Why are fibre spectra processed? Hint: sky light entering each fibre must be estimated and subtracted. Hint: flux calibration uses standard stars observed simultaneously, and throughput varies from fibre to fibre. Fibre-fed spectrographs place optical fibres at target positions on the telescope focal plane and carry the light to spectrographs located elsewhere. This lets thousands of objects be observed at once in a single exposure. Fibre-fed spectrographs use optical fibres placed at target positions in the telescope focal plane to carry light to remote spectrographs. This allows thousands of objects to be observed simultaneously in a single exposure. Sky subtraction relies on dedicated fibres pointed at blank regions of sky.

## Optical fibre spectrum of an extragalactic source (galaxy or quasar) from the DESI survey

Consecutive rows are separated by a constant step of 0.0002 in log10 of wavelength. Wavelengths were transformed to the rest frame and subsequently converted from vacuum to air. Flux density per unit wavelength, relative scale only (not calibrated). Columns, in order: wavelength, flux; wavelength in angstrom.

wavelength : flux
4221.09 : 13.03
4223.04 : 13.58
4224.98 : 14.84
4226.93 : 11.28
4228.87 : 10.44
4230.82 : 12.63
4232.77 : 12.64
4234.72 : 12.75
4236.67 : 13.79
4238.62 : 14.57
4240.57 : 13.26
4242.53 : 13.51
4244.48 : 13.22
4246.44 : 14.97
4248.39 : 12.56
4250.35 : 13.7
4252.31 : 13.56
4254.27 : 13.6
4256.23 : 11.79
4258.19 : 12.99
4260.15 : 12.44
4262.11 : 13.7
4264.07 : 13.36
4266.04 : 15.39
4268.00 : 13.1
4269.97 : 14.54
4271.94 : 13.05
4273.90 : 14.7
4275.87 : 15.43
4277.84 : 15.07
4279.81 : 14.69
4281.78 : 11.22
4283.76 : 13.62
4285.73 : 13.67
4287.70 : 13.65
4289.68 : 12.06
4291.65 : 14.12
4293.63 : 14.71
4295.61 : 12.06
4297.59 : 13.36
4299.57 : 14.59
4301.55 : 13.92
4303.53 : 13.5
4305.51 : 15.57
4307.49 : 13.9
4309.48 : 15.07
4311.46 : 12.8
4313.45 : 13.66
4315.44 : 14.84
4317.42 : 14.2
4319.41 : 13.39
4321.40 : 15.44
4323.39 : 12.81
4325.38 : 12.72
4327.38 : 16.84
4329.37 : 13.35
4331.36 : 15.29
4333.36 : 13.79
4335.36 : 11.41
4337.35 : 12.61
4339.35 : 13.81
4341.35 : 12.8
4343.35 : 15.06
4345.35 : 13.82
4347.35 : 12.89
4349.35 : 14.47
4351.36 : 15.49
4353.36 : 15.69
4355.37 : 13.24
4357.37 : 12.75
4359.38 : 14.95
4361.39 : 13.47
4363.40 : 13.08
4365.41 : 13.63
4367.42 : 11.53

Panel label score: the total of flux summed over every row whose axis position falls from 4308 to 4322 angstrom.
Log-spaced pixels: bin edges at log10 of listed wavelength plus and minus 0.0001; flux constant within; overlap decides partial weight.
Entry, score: 99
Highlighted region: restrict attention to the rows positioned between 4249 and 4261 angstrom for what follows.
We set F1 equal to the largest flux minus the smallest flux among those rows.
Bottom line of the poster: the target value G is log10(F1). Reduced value 0.3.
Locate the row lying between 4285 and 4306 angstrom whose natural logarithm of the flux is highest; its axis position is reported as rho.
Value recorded 4305.51 angstrom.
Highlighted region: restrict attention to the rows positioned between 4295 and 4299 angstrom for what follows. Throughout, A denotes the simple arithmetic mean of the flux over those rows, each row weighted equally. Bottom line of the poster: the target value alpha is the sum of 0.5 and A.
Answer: 13.2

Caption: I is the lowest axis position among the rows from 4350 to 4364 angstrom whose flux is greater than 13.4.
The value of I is 4351.36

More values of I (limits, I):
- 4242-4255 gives 4242.53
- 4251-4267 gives 4252.31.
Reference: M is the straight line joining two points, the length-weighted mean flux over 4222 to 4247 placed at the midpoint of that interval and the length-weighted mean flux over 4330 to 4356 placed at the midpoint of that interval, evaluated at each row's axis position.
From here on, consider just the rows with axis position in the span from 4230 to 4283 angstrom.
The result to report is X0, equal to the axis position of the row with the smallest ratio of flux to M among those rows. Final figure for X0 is 4281.78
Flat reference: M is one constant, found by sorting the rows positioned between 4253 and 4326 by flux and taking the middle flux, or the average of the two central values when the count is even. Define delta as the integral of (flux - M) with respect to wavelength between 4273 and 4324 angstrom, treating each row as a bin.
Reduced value 14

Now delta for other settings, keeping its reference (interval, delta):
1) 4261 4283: 8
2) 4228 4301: -13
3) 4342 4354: 10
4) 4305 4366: 18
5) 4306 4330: 11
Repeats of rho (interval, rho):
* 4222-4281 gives 4275.87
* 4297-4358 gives 4327.38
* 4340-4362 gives 4353.36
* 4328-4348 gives 4331.36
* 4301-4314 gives 4305.51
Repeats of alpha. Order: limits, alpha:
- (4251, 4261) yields 13.4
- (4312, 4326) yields 14.4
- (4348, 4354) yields 15.7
